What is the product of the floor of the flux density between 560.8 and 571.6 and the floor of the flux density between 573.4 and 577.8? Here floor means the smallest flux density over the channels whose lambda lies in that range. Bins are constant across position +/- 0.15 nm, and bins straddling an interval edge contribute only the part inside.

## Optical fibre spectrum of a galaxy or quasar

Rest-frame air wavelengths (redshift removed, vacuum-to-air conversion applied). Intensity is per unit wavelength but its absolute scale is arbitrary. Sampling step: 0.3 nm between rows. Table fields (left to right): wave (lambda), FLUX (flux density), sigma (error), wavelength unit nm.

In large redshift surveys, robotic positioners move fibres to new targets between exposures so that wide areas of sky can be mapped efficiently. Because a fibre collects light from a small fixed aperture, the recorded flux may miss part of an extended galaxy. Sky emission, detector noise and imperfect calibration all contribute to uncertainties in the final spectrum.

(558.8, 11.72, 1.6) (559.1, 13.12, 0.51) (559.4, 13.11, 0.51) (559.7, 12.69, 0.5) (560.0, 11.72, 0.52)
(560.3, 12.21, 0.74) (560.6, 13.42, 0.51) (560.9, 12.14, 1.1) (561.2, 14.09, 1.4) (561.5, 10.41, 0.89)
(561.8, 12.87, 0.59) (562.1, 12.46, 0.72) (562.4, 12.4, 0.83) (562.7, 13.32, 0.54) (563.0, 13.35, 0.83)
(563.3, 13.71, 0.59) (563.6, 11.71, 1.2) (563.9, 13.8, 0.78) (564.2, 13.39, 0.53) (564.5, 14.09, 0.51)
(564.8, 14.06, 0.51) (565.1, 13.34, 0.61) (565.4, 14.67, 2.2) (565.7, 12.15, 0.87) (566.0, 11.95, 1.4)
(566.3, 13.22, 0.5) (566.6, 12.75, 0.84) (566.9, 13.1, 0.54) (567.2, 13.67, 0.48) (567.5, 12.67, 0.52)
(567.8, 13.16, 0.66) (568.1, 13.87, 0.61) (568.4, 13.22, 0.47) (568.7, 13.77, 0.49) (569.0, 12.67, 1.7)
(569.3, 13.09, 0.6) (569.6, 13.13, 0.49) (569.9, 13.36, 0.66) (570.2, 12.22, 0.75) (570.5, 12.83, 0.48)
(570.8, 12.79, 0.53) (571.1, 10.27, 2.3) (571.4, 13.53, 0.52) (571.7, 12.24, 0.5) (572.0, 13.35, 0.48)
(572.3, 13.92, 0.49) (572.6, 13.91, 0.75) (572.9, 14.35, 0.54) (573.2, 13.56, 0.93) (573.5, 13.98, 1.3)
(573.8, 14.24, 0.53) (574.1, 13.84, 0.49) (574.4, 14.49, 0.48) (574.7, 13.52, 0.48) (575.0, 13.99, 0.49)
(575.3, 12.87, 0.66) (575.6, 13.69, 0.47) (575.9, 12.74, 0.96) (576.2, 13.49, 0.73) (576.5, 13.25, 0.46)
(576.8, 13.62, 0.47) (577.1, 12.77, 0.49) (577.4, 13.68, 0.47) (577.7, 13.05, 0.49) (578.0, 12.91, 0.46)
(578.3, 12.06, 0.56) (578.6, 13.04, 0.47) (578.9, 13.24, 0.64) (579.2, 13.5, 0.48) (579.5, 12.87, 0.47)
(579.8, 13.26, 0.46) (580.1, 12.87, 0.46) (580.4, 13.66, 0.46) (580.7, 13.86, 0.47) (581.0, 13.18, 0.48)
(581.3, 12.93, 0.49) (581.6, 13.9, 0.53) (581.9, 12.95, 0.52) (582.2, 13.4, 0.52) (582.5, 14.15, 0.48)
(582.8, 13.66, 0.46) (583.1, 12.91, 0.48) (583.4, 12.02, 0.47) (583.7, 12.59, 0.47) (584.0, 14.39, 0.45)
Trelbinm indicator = 131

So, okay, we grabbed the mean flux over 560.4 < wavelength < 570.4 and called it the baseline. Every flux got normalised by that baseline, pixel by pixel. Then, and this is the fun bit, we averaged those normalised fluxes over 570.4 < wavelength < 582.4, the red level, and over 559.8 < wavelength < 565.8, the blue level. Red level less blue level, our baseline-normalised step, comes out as 0.025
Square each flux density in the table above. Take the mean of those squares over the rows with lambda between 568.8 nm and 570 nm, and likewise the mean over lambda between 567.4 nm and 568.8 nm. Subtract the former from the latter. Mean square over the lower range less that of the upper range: 7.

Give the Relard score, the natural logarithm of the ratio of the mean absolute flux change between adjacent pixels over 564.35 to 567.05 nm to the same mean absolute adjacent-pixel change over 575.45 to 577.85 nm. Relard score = 0.25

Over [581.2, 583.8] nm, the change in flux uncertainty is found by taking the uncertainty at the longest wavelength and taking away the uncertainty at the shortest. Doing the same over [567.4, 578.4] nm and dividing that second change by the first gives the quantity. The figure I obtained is -2.0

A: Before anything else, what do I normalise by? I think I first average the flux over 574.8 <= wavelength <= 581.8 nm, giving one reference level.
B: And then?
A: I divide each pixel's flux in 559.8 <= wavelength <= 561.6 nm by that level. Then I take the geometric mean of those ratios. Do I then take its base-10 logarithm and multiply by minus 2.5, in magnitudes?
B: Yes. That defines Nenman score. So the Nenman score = 0.082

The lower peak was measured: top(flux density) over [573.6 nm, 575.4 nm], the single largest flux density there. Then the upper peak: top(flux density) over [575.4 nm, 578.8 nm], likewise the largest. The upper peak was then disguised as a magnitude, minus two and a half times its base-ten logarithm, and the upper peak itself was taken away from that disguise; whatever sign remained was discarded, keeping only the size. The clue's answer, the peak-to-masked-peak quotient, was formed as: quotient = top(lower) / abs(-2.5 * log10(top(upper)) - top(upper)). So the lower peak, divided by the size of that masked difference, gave 0.877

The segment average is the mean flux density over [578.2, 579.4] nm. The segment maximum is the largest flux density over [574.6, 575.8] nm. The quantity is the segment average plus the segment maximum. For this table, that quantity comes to 27.0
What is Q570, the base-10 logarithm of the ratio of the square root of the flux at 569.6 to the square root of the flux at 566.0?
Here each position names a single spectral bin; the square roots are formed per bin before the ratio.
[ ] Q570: 0.020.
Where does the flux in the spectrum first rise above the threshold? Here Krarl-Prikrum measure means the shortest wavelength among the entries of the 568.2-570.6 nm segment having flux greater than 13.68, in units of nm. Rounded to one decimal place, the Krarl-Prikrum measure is 568.7 nm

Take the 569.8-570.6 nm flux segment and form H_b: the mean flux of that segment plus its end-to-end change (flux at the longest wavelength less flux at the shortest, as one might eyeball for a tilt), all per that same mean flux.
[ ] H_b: 0.96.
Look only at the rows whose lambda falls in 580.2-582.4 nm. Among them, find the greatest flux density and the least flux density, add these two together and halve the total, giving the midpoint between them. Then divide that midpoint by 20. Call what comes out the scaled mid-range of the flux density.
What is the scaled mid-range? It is 0.67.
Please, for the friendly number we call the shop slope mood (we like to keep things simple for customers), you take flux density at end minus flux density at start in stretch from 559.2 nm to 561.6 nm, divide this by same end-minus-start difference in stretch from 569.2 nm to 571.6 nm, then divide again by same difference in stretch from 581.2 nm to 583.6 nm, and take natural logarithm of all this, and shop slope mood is 1.9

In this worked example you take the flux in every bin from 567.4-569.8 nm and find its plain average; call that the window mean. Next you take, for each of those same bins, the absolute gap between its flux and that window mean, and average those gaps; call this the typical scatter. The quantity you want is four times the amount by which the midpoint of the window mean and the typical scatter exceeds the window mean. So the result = -25.8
